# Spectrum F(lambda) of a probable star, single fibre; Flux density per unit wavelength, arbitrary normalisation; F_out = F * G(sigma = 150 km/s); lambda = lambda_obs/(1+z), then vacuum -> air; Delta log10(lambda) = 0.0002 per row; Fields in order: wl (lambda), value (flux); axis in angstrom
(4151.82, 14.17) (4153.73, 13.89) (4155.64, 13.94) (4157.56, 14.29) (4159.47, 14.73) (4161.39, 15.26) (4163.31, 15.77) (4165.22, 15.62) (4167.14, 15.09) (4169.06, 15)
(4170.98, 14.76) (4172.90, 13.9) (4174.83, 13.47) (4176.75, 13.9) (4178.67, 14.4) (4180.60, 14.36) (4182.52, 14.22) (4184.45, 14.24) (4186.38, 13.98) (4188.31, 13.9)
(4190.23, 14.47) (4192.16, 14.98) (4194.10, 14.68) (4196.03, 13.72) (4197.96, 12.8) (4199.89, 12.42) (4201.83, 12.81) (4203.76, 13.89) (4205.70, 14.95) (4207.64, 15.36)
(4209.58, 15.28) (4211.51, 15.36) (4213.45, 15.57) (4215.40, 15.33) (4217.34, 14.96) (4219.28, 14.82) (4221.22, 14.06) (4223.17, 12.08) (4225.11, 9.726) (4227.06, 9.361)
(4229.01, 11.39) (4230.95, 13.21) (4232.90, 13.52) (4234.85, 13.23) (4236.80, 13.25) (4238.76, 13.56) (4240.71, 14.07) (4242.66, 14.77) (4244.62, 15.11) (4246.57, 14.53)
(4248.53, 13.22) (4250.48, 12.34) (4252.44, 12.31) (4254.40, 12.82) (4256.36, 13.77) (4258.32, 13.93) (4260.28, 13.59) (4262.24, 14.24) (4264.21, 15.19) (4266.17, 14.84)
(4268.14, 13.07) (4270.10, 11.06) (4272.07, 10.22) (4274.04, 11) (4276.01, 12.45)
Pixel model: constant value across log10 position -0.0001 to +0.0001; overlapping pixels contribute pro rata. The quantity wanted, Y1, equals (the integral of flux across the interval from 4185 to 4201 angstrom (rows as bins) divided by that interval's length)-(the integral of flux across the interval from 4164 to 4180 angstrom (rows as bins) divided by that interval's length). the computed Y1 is -0.7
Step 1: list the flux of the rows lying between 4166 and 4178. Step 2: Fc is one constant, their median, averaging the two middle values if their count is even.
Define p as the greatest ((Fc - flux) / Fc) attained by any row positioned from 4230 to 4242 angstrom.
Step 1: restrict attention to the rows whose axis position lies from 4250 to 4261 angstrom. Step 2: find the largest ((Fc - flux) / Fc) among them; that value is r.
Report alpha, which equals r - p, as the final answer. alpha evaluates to 0.06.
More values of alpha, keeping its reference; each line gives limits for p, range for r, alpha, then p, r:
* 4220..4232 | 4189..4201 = -0.21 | 0.35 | 0.13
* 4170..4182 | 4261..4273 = 0.23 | 0.06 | 0.29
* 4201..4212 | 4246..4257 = 0.03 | 0.11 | 0.14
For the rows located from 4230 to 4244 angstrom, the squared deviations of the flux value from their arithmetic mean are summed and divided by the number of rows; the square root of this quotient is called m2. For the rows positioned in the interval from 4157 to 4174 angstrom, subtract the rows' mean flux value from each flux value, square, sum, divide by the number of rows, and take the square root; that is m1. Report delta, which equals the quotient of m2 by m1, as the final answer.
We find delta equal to 0.9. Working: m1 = 0.56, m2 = 0.53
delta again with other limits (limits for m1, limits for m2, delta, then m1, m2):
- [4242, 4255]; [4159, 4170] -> 0.3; 1.10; 0.36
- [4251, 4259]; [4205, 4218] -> 0.3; 0.67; 0.21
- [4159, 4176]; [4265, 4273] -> 2.5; 0.71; 1.80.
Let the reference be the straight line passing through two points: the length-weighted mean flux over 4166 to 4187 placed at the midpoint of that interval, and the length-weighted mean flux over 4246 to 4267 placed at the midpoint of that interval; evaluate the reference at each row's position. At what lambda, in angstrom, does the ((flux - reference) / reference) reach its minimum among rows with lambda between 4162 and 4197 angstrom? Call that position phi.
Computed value 4174.83 angstrom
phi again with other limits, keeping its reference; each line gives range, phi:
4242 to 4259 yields 4252.44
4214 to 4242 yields 4227.06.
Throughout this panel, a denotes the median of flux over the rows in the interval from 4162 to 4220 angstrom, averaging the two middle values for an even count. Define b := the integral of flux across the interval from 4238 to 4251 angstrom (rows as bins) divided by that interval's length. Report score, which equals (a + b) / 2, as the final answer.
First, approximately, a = 14.6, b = 14.0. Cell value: 14.3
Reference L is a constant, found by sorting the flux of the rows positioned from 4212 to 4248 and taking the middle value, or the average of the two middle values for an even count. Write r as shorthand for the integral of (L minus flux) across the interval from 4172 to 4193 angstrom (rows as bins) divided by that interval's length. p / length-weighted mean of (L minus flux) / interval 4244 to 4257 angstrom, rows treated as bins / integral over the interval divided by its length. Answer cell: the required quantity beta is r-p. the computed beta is -0.8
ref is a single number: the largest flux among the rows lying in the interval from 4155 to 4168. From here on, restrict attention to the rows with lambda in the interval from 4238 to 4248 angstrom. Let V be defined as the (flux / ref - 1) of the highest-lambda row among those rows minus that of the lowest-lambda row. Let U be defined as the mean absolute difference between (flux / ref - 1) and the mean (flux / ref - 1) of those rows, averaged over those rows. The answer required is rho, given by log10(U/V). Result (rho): -0.31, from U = 0.030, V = 0.062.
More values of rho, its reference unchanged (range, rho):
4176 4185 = -0.41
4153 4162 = -0.48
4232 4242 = -0.38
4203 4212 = -0.53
